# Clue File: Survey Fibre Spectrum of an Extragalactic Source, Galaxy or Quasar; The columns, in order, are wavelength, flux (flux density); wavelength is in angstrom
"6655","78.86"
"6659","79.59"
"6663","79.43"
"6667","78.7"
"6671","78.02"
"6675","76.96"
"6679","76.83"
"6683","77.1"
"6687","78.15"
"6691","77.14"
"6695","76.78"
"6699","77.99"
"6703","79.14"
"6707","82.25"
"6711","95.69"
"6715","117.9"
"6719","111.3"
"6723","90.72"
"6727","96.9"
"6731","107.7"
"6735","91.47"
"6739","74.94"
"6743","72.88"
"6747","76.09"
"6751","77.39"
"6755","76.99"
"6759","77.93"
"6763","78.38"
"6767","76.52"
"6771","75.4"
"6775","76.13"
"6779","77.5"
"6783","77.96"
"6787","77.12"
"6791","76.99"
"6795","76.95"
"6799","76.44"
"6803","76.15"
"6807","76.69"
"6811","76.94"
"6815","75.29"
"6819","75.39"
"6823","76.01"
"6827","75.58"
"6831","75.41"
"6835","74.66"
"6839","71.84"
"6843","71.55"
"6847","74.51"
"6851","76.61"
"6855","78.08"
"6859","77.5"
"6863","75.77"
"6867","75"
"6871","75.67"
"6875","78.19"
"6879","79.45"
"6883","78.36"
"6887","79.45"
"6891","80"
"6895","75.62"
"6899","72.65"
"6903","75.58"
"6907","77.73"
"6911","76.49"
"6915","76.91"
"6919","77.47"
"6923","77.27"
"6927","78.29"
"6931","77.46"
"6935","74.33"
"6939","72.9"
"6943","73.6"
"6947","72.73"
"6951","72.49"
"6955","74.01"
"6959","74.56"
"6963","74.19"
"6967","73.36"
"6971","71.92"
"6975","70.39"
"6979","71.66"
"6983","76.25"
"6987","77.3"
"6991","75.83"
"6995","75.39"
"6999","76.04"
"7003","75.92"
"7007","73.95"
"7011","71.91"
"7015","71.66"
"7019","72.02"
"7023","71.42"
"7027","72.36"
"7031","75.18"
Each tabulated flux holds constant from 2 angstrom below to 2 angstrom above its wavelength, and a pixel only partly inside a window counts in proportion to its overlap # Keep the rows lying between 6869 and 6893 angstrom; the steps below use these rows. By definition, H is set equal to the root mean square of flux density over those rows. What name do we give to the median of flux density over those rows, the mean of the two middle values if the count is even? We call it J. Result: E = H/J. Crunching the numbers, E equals 1.00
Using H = 78.5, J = 79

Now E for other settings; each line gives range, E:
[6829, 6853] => 0.99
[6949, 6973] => 1.00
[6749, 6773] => 1.00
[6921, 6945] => 1.00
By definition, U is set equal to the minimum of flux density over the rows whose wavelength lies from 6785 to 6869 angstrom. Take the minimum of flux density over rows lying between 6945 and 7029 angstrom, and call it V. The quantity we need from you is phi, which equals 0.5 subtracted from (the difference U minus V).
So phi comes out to 0.7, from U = 71.55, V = 70.39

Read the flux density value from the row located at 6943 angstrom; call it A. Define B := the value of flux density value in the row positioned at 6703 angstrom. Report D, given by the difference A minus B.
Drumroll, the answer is -6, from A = 73.6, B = 79.14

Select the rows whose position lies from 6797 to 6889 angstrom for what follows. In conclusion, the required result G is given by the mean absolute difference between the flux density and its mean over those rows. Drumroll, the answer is 1.4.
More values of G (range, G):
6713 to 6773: 12.7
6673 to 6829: 7.4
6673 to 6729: 11.2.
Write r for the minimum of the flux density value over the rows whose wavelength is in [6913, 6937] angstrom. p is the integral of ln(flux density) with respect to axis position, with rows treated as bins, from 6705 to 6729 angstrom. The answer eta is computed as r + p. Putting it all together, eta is 184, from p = 110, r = 74.33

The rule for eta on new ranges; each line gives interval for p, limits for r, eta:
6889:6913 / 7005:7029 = 175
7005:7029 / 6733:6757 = 176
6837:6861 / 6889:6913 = 176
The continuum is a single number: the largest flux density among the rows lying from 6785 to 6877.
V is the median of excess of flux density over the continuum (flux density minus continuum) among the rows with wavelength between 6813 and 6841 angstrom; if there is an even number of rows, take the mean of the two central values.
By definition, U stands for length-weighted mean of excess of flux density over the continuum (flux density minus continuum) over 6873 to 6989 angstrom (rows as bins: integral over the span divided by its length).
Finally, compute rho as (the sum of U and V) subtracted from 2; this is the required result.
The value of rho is 7.5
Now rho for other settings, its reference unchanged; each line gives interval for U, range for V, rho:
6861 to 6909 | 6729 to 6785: 4.2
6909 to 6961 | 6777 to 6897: 6.6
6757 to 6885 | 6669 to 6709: 4.5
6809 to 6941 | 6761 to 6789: 5.1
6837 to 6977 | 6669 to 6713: 4.9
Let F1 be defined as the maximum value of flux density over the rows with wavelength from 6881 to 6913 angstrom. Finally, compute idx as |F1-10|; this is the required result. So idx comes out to 70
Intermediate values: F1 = 80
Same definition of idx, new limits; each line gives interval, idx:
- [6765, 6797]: 68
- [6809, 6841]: 67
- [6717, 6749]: 101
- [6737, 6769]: 68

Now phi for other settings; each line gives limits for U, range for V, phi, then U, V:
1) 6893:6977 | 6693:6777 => -3.0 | 70.39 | 72.88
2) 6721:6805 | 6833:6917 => 0.8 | 72.88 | 71.55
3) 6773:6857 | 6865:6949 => -1.6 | 71.55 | 72.65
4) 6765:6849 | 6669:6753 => -1.8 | 71.55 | 72.88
